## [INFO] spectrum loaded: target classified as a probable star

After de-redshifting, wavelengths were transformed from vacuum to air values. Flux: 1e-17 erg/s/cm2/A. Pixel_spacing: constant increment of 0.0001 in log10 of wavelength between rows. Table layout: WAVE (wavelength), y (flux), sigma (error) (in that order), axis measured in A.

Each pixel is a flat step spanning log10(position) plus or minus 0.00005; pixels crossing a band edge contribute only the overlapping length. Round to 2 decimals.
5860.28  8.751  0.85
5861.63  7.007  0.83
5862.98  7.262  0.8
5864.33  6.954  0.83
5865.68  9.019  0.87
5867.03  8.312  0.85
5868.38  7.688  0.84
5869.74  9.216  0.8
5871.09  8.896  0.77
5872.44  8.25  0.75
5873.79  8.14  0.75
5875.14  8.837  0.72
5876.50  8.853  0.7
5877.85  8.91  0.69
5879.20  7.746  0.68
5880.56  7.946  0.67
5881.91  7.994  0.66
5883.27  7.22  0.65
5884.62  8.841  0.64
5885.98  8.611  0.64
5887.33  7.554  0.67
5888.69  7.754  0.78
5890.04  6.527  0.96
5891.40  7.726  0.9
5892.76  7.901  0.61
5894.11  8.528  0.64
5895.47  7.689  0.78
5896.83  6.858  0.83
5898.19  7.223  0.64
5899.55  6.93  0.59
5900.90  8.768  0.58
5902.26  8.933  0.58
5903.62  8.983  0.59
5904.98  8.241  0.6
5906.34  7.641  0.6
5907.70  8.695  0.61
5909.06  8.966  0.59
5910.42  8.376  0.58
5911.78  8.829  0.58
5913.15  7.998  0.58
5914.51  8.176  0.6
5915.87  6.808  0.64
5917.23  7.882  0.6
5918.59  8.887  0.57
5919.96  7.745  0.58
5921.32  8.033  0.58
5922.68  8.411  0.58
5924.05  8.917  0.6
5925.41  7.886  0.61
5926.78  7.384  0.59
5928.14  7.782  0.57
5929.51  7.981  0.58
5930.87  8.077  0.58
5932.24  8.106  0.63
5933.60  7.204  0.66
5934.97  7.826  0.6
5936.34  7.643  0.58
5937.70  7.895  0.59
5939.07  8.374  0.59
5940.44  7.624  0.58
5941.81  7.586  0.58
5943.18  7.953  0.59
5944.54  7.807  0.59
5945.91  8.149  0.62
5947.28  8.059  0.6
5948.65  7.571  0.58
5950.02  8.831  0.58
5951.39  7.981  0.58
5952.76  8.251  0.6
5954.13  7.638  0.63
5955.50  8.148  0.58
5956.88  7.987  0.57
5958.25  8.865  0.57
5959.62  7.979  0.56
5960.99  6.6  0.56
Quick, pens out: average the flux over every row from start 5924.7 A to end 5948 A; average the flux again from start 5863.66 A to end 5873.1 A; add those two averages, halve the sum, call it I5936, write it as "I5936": 8.09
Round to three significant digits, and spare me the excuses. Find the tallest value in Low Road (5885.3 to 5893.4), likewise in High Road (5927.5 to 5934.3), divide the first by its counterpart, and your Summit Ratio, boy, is 1.06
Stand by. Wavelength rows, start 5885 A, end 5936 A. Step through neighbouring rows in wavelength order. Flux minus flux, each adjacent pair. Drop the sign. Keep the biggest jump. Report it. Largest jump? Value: 1.8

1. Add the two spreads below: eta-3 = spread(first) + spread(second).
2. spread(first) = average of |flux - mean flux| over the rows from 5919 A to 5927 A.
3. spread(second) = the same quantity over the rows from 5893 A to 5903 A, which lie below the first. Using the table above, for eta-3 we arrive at 1.2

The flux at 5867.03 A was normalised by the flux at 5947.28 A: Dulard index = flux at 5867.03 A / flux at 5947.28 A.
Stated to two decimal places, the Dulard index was 1.03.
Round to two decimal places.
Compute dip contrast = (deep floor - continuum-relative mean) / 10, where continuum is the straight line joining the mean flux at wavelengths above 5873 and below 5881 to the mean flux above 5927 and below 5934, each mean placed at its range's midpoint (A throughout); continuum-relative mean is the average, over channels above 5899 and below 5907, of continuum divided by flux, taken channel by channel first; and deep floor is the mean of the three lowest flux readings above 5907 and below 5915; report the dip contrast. 0.72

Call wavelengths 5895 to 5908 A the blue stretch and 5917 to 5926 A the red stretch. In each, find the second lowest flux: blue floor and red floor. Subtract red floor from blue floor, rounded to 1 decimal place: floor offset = -1.0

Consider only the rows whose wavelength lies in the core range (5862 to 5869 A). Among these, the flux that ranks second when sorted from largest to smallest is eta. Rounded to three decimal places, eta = 8.312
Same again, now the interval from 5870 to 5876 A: 8.837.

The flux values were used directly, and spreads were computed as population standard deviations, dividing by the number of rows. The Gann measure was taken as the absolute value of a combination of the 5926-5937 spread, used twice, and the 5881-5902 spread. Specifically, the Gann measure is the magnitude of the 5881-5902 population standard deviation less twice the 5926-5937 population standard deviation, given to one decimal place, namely 0.1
